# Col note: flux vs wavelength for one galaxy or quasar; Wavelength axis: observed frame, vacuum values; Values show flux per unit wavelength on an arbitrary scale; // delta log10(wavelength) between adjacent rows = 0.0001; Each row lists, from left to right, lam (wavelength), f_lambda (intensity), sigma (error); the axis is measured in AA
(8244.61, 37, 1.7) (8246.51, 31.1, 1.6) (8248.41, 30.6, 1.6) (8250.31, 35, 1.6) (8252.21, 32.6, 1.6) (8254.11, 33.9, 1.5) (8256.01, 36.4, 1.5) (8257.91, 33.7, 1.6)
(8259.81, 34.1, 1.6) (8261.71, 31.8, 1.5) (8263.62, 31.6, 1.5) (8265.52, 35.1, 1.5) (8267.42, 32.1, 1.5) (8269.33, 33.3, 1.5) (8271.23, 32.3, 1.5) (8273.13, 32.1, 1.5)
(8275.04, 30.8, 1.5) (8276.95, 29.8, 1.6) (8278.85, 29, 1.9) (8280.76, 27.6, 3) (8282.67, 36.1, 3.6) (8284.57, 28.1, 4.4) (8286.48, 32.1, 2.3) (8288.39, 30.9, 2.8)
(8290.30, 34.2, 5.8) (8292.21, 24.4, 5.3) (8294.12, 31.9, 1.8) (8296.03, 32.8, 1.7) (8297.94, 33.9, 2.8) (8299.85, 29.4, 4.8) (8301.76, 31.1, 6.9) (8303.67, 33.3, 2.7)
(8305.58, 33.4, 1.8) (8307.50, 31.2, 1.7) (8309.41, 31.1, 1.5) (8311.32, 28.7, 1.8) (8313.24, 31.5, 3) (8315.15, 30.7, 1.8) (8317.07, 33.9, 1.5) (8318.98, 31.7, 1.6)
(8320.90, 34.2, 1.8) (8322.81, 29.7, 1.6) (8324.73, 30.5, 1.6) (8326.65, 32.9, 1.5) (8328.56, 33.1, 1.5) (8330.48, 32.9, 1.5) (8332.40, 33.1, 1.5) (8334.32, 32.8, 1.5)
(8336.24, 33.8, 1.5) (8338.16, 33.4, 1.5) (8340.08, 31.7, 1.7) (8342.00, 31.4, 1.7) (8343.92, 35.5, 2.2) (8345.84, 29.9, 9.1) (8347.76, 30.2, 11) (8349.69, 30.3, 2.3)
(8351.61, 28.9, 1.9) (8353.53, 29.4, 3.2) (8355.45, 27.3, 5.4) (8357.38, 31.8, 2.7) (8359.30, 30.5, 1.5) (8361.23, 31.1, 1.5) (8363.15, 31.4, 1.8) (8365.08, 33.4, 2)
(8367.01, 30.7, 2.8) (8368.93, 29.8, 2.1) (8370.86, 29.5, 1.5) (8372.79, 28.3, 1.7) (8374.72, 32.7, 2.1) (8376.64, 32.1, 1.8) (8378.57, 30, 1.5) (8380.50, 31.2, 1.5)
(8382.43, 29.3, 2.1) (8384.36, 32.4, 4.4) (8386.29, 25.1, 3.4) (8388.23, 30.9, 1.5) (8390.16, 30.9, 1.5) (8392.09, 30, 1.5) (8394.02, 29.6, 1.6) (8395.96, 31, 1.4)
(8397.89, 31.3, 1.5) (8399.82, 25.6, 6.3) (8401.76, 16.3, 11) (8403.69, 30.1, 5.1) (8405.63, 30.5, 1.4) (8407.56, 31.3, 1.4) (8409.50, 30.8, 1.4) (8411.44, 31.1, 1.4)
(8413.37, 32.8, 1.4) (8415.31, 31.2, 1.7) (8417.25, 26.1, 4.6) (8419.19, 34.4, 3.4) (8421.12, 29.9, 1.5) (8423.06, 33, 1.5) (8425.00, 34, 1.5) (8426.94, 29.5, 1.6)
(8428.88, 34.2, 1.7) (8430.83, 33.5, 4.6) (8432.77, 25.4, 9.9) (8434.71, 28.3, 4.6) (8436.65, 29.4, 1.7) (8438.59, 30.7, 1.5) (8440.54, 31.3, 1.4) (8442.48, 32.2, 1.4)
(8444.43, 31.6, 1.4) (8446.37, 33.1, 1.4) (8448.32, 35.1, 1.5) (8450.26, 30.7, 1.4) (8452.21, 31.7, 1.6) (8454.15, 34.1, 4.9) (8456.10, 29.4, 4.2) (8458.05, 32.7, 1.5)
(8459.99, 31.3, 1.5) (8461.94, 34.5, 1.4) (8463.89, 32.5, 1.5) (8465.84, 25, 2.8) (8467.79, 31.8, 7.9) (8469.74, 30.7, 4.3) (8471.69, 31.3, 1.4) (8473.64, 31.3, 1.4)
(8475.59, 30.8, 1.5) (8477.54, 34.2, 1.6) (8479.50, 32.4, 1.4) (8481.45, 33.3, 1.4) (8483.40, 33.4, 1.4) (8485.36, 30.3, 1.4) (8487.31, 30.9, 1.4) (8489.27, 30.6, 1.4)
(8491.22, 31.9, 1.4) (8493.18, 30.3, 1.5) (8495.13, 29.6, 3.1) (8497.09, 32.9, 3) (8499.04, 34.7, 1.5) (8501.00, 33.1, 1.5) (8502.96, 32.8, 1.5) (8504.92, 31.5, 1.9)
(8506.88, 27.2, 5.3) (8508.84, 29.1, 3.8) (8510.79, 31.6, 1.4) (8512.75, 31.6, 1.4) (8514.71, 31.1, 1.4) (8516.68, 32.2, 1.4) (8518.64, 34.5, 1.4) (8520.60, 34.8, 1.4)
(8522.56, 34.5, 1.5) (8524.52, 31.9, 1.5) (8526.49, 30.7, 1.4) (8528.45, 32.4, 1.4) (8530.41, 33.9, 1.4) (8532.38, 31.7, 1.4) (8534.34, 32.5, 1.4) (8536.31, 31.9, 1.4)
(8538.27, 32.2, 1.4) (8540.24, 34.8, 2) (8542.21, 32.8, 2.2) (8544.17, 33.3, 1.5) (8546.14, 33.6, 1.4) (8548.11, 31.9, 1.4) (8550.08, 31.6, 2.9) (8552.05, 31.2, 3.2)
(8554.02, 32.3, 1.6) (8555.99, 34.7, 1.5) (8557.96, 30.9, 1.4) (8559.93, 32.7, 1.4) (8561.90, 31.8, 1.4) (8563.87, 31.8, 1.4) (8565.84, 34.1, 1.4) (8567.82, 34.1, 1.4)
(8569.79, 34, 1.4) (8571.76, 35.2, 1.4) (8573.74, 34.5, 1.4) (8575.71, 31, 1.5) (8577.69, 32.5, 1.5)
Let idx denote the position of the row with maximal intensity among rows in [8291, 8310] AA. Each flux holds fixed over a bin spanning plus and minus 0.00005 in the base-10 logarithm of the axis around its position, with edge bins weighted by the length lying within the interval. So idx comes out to 8297.94 AA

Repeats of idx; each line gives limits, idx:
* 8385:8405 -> 8397.89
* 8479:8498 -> 8483.40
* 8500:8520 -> 8518.64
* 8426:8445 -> 8428.88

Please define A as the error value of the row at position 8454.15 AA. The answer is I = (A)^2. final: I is 24.0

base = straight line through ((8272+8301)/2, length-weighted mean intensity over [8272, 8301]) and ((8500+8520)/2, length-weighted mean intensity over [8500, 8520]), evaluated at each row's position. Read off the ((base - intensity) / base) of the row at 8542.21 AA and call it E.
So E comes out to -0.04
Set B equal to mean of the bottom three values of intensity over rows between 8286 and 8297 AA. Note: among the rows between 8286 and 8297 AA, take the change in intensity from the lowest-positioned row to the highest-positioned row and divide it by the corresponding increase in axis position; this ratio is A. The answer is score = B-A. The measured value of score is 29.0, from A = 0.07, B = 29.1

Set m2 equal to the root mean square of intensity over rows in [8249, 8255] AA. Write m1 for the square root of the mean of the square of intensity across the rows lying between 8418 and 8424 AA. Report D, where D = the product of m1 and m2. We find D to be 1100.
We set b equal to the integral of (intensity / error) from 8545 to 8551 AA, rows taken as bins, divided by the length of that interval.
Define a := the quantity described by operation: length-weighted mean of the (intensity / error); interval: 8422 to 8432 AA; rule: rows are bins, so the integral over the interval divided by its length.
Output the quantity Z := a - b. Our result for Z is -2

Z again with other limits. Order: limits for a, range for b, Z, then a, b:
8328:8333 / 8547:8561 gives 3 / 22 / 18.9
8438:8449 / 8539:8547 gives 3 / 23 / 19.7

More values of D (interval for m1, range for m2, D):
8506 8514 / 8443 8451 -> 978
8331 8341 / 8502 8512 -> 1006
